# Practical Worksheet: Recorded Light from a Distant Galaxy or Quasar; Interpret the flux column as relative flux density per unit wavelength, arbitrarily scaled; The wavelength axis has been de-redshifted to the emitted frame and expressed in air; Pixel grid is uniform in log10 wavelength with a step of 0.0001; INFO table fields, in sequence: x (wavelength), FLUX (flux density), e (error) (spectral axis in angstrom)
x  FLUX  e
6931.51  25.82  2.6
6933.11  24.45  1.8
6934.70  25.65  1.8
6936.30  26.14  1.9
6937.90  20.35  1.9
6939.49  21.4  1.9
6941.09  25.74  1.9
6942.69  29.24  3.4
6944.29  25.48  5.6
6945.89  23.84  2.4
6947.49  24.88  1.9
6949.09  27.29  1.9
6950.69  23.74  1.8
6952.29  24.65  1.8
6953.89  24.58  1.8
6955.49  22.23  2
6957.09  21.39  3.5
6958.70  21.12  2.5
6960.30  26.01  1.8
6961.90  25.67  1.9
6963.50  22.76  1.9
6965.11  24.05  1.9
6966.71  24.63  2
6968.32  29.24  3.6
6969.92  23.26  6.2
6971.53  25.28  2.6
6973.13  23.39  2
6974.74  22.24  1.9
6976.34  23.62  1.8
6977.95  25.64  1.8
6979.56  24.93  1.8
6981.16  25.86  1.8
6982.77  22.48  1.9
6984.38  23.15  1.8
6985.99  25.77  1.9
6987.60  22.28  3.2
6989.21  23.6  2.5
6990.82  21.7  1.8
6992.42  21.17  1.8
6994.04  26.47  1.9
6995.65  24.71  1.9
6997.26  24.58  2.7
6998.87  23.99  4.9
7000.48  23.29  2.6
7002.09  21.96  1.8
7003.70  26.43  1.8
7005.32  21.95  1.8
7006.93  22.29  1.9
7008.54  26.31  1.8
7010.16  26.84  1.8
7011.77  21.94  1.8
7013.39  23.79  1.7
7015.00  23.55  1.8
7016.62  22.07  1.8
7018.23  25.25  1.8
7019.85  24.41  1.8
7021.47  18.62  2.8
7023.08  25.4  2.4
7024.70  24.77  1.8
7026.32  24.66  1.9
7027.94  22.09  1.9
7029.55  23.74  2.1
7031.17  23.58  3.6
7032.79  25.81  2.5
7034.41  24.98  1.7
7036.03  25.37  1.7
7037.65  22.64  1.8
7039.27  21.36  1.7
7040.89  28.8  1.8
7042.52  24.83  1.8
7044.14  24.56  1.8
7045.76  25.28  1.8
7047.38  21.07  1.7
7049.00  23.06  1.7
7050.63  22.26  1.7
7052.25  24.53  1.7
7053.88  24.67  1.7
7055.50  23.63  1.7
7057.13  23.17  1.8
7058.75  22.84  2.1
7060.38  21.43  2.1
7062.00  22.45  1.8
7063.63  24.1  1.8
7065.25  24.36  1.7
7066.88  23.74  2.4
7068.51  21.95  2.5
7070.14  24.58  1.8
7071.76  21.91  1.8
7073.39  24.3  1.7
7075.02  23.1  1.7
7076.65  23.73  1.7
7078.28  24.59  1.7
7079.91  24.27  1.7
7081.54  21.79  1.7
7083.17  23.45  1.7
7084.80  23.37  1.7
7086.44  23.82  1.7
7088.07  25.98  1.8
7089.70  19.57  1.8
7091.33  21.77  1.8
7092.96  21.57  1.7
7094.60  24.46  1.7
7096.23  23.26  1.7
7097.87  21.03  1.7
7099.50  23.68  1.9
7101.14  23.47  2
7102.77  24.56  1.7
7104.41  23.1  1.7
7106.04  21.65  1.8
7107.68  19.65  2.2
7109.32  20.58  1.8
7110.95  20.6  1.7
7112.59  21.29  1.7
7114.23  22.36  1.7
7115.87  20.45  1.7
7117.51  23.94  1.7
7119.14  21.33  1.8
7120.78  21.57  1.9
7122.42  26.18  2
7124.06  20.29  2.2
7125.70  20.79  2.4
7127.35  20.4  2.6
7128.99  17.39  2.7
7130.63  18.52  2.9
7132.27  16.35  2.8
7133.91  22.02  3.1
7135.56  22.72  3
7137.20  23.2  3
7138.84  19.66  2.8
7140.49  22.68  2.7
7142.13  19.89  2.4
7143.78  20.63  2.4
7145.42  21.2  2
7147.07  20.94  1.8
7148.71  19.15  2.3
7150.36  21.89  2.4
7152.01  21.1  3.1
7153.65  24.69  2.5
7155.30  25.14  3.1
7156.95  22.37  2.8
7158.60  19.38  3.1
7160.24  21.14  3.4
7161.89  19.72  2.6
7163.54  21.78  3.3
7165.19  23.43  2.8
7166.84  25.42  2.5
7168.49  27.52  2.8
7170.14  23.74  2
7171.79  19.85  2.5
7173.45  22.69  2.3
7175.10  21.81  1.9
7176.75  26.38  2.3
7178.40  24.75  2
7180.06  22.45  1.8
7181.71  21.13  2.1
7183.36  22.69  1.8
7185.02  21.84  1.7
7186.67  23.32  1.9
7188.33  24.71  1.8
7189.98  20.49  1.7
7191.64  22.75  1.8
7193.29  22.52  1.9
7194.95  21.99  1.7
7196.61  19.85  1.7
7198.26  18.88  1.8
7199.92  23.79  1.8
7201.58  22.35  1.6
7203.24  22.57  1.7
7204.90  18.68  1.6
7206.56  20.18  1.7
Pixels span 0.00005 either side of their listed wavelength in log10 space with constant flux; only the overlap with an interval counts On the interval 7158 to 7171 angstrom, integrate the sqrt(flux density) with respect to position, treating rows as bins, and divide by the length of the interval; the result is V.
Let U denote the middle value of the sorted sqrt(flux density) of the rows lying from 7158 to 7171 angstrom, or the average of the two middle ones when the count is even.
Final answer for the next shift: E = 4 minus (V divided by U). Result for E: 3.00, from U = 4.75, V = 4.77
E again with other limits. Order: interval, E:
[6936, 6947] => 3.02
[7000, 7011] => 2.98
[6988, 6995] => 2.99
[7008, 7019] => 2.99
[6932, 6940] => 3.01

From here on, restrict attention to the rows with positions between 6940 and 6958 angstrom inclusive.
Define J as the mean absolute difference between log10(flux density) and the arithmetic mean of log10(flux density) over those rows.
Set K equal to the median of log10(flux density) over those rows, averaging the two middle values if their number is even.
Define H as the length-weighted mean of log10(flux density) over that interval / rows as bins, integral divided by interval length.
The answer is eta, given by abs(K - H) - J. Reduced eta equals -0.0263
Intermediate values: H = 1.39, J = 0.027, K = 1.39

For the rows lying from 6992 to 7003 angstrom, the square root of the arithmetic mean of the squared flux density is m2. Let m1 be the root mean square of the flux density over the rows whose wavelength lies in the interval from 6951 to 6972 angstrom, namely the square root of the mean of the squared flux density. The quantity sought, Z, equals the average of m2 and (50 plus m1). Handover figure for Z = 49.1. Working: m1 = 24.3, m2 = 23.8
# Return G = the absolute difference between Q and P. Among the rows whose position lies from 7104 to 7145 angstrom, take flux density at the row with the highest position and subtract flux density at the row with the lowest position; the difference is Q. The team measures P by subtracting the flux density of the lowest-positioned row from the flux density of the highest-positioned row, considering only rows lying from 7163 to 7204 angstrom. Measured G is 3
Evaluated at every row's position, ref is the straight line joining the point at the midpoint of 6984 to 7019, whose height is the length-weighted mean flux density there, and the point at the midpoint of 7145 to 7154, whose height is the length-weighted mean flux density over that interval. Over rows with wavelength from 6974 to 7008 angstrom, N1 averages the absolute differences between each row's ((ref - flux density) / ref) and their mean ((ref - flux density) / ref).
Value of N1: 0.059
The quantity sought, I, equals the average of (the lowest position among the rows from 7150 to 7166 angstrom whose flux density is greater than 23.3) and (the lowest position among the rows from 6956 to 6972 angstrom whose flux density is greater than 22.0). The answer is 7057.0 angstrom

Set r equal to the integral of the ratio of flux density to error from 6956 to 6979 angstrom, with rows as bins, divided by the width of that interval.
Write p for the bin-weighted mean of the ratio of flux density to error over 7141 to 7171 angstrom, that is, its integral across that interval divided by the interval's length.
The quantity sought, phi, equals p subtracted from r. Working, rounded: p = 9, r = 10.9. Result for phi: 2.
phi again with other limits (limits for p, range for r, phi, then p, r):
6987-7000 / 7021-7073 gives 2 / 10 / 12.4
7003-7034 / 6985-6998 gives -1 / 12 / 11.3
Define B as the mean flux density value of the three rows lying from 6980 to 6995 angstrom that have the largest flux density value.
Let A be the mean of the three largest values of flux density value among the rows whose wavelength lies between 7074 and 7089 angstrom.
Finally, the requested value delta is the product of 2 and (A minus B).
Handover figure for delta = -2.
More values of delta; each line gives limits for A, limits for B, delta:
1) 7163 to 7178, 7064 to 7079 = 4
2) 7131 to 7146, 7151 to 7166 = -3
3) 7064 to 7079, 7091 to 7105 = 1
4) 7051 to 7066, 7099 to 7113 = 1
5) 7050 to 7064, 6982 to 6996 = -2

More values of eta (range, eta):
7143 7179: -0.0266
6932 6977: -0.0260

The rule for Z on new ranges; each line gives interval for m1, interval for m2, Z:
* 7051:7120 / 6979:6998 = 48.4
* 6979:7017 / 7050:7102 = 48.6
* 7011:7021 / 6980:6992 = 48.6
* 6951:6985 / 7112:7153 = 47.7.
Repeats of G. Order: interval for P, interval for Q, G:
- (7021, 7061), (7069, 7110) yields 7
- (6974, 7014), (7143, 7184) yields 1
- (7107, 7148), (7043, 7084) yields 2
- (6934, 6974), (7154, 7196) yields 1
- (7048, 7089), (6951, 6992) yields 6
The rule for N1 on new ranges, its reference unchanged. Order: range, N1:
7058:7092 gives 0.052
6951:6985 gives 0.060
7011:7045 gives 0.067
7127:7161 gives 0.080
